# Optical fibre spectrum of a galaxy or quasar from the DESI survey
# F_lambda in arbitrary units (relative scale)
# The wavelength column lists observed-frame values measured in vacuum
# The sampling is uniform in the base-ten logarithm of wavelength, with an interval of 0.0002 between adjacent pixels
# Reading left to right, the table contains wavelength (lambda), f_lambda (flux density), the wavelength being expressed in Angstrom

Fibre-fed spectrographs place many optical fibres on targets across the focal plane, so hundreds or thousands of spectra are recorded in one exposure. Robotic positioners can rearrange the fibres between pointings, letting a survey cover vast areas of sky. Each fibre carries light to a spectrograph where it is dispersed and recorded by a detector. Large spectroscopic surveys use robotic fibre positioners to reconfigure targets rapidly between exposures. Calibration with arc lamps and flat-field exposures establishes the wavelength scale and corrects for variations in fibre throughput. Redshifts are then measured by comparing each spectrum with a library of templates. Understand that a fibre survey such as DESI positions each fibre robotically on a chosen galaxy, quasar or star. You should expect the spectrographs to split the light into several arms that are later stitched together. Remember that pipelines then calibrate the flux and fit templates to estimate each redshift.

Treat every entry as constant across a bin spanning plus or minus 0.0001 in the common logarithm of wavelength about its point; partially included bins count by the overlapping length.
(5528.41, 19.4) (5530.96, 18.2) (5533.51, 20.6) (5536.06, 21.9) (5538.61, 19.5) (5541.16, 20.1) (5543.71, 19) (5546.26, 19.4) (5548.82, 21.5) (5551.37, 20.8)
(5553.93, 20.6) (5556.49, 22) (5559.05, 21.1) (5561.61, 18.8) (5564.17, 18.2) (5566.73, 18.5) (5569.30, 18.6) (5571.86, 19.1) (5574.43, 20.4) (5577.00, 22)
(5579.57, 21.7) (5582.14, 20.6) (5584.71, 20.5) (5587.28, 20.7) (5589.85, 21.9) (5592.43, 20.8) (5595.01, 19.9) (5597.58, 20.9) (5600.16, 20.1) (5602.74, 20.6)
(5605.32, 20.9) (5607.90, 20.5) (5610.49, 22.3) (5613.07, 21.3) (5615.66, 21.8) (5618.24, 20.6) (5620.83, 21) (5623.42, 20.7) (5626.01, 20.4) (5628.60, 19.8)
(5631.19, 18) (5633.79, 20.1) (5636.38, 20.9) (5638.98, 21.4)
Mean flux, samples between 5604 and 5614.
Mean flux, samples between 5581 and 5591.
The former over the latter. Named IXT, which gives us 1.02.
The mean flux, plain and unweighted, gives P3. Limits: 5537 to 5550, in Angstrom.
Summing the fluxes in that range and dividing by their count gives 19.9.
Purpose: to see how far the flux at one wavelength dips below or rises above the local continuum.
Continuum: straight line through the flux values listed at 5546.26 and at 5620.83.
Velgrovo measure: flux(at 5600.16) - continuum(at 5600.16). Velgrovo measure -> -0.46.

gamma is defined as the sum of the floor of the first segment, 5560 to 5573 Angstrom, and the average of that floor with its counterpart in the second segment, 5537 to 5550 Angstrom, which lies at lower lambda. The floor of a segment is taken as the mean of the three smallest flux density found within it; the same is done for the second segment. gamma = 37.3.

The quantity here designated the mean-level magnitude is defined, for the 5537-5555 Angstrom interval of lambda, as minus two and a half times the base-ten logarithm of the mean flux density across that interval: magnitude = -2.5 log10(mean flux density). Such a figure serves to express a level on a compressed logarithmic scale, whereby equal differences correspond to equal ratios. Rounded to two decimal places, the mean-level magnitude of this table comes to -3.26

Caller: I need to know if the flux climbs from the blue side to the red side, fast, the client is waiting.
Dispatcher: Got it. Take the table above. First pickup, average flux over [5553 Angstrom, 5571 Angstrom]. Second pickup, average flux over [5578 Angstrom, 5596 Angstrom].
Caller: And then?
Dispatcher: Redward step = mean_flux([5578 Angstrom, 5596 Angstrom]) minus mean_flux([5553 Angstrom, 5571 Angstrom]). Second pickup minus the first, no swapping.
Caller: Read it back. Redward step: 1.2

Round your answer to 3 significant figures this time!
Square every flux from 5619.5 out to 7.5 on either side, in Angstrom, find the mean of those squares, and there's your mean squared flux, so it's 440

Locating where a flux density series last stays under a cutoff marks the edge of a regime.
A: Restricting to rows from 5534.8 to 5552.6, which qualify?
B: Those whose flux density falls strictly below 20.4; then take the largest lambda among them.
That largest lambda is 5546.26 Angstrom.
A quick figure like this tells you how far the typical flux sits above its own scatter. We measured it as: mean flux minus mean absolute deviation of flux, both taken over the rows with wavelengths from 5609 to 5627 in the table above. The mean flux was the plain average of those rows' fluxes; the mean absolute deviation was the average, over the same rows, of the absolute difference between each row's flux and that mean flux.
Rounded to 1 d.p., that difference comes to 20.6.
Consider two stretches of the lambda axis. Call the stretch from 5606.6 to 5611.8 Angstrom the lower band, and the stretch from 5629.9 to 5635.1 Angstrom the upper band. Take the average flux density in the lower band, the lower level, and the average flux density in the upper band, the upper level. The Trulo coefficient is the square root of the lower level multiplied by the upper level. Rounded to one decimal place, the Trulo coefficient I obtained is 20.2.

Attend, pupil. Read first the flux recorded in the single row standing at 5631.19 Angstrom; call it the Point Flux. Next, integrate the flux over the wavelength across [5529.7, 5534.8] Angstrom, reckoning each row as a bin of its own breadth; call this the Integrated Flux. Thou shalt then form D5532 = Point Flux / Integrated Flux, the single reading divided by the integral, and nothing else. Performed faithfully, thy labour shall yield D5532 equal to 0.18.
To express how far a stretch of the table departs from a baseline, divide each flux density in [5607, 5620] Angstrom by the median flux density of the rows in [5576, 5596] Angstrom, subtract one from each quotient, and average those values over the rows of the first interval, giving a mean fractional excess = 0.027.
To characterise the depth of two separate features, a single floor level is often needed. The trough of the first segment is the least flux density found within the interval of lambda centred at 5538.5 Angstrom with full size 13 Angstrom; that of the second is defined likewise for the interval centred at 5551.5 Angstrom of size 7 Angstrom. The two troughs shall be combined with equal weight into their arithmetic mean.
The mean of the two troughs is 19.8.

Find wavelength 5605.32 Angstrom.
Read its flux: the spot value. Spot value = 20.9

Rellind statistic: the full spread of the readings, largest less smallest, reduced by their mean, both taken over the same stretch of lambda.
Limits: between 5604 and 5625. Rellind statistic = -19.3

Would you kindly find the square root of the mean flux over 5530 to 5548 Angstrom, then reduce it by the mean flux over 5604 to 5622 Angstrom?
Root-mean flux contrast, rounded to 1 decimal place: -16.7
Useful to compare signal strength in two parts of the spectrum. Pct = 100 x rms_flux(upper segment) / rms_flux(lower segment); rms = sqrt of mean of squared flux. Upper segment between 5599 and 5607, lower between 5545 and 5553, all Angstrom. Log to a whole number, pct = 100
